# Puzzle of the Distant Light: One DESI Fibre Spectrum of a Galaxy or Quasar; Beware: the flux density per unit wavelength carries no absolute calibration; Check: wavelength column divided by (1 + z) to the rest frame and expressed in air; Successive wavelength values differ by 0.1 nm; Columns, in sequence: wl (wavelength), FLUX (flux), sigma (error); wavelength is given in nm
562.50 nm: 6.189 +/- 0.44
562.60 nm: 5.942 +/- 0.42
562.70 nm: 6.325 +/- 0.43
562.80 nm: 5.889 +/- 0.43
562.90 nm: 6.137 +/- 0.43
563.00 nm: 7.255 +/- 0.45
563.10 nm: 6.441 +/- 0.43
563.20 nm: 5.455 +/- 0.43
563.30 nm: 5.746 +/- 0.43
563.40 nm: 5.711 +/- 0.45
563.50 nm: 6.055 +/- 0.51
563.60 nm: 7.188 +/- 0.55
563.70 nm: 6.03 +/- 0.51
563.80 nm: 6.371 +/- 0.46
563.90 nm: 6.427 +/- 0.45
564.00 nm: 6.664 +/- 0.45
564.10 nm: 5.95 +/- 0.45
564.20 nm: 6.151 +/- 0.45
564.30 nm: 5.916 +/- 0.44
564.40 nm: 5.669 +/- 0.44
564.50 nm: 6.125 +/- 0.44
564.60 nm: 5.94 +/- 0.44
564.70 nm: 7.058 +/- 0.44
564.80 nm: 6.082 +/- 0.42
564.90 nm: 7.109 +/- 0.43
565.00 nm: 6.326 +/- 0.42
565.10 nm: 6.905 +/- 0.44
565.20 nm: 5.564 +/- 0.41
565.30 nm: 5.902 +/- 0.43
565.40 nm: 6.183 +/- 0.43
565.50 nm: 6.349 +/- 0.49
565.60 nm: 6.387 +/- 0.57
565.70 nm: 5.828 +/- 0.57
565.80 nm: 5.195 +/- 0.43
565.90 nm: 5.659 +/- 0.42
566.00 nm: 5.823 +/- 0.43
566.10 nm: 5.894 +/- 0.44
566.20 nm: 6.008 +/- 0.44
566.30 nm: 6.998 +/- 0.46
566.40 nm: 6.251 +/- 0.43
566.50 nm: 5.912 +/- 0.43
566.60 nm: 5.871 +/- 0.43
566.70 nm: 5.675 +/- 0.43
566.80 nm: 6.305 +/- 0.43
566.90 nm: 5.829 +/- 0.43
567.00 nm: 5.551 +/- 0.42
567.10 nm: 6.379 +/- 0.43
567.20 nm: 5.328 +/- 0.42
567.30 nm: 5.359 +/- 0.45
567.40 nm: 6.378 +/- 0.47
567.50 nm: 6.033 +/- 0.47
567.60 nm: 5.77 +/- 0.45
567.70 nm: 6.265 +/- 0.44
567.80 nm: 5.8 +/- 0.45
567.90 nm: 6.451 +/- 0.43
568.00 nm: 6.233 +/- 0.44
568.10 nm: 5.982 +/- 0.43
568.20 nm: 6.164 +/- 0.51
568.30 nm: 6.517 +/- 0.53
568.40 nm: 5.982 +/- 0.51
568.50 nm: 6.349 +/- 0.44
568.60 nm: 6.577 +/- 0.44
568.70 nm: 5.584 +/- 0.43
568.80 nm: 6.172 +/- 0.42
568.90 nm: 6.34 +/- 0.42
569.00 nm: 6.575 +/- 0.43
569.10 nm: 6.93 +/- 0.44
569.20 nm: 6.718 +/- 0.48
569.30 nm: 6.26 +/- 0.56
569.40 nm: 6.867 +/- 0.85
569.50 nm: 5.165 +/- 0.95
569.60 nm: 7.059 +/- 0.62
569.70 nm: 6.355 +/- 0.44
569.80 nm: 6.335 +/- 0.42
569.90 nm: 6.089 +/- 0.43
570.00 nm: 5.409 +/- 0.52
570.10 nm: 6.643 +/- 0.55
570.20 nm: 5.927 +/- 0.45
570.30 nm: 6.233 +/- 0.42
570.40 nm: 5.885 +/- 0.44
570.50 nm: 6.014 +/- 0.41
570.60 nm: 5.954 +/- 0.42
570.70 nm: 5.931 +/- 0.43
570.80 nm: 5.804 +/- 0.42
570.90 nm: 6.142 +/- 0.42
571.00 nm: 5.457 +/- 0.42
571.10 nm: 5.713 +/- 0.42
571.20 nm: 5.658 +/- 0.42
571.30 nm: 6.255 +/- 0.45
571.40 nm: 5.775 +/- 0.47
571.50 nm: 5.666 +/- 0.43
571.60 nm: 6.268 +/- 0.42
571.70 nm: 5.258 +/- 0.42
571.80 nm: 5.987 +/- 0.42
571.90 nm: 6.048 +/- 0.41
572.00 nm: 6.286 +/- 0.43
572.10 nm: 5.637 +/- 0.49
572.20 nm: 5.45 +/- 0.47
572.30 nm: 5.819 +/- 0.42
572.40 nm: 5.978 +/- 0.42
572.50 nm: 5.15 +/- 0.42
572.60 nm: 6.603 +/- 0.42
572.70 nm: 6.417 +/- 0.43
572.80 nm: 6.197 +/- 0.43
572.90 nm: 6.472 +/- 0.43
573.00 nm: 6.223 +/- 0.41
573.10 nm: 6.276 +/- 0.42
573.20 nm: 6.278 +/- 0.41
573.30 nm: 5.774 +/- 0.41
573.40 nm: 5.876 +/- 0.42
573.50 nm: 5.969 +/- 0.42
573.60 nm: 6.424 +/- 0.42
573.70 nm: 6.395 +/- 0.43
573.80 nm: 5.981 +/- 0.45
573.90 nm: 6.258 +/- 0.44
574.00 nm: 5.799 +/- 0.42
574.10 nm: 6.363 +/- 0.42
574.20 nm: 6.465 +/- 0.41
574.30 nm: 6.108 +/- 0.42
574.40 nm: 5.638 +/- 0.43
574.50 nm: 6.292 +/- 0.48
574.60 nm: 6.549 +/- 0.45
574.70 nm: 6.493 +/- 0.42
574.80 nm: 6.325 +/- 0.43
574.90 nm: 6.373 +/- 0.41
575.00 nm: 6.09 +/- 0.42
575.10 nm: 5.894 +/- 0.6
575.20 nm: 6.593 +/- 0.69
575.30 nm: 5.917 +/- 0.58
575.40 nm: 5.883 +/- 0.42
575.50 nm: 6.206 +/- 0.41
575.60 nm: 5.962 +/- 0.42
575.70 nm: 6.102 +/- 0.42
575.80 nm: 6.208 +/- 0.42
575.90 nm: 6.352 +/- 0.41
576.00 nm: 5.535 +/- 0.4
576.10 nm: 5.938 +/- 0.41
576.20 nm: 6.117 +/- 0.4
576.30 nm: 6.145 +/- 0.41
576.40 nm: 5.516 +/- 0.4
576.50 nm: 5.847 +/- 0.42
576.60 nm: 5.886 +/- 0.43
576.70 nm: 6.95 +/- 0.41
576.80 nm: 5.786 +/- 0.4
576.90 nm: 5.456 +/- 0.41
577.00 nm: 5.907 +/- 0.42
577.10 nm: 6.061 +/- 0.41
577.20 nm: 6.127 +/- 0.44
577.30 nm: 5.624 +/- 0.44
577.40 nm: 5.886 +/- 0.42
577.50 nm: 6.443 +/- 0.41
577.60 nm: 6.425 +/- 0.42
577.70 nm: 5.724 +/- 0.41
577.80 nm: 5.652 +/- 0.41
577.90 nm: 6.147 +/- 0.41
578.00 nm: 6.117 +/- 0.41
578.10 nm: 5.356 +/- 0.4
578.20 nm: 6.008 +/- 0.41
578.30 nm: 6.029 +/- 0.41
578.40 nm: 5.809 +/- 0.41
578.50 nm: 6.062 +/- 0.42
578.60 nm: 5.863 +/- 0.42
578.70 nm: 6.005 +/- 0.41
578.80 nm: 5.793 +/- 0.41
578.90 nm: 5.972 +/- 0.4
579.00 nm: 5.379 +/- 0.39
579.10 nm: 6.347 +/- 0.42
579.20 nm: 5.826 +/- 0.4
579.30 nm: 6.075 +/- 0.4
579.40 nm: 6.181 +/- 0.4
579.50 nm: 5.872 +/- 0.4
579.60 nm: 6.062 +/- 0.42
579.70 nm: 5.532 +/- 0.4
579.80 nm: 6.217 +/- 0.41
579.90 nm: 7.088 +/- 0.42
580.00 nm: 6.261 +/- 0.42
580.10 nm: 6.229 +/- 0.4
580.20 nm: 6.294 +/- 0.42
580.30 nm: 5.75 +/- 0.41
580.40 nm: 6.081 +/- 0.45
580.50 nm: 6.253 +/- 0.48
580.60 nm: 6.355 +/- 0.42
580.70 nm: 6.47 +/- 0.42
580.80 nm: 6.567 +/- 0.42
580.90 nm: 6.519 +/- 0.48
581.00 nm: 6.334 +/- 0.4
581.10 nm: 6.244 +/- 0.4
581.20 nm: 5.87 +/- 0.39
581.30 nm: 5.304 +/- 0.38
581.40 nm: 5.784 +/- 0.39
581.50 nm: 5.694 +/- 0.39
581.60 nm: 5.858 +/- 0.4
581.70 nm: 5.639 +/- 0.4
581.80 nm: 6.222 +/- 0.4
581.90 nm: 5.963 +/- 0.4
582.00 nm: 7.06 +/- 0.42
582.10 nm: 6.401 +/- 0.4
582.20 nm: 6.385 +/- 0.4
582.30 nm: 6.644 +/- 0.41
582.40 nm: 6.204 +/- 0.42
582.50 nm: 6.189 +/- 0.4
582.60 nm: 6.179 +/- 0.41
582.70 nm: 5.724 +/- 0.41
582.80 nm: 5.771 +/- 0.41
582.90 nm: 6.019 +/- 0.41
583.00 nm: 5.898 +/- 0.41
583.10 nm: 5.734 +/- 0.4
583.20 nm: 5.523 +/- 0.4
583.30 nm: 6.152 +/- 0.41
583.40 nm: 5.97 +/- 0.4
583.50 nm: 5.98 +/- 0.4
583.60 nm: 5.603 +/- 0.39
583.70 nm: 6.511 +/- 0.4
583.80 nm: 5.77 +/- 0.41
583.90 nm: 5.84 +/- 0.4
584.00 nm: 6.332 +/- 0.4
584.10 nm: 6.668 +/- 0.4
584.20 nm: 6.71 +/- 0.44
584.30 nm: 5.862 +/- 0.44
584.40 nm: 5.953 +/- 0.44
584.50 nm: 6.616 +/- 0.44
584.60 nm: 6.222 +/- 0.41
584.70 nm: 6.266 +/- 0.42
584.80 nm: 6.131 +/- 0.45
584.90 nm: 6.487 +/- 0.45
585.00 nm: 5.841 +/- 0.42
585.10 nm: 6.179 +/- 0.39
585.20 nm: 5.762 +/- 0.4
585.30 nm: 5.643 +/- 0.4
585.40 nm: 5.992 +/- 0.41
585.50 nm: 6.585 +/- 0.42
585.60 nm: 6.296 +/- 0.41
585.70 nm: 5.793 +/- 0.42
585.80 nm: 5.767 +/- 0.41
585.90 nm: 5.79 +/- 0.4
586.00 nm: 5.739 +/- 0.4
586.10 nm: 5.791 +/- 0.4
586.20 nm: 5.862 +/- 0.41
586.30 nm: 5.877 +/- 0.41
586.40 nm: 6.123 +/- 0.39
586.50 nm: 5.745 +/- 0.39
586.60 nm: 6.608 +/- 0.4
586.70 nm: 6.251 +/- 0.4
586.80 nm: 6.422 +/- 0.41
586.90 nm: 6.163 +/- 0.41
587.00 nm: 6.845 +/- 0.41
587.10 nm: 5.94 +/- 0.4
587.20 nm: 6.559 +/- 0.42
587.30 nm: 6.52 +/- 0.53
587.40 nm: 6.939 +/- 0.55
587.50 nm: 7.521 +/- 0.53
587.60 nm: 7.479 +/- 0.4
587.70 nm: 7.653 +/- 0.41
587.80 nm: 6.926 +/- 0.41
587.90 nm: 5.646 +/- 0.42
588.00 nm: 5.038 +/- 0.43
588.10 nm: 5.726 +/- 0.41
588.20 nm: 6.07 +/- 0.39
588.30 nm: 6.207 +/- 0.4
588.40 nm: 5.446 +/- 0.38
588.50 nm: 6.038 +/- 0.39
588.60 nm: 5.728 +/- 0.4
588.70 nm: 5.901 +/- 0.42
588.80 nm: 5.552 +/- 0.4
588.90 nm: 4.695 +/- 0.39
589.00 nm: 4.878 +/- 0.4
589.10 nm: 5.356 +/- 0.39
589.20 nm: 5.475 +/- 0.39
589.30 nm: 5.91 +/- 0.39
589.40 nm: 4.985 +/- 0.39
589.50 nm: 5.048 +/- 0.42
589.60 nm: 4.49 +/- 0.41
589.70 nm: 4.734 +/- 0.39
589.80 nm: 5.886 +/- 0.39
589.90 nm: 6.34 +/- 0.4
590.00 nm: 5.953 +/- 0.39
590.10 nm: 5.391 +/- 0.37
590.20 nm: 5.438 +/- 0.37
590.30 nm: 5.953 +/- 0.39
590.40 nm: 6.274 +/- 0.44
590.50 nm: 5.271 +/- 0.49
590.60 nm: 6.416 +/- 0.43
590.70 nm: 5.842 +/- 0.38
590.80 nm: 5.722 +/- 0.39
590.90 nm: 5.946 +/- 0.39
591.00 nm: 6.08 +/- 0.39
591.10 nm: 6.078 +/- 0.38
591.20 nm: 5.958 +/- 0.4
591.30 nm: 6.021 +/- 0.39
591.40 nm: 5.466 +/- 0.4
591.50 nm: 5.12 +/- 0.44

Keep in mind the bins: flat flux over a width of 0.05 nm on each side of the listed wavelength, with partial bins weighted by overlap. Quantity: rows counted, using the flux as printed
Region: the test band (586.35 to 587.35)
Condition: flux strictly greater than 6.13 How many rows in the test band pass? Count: 7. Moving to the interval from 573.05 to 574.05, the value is 5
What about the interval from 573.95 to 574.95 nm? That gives 7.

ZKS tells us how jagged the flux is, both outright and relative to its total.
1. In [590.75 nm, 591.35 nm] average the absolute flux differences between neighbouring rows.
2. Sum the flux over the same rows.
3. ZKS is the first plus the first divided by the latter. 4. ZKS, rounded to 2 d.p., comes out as 0.11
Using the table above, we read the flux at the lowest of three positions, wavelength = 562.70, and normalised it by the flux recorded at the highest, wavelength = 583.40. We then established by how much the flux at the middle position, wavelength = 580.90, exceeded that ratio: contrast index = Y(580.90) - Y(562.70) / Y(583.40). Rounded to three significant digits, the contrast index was 5.46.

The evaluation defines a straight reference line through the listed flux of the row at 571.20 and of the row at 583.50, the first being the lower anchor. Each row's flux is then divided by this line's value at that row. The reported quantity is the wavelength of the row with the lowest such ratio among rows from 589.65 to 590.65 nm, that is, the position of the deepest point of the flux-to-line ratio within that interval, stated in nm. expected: 589.70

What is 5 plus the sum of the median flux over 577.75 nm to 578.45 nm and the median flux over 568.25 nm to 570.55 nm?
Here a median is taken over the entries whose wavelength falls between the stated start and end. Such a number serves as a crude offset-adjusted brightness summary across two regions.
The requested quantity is 17.3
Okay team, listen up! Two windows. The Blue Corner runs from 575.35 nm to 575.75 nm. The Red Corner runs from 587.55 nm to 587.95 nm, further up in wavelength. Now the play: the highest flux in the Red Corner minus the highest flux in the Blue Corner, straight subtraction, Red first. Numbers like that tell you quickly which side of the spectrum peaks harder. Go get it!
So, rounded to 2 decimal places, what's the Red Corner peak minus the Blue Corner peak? 1.45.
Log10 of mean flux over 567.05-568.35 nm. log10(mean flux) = 0.782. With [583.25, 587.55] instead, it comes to 0.791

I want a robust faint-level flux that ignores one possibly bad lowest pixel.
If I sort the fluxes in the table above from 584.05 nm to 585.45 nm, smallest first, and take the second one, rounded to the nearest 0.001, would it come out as 5.762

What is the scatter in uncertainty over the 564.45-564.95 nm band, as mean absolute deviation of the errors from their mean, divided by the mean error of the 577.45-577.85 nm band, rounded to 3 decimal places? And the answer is 0.017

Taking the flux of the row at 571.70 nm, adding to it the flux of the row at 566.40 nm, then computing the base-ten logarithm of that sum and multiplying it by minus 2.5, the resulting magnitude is -2.65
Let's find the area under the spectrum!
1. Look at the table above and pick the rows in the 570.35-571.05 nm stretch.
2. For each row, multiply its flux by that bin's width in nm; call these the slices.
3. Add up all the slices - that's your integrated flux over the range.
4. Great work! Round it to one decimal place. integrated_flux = 4.1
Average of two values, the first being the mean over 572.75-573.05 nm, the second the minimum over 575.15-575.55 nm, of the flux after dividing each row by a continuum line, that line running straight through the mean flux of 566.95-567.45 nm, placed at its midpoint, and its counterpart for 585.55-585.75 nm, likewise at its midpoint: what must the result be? 1.03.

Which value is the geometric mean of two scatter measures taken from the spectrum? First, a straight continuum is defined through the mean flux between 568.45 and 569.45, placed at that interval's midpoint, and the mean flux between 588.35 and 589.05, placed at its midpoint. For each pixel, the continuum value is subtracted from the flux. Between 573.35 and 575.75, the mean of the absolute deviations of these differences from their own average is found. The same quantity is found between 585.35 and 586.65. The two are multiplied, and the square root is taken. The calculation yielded 0.24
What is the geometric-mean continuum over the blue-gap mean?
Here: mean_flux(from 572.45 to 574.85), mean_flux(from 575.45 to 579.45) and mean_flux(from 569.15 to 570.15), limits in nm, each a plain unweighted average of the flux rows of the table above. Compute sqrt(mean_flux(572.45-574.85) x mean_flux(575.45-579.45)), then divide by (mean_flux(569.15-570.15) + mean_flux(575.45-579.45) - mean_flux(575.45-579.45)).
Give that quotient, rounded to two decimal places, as 0.97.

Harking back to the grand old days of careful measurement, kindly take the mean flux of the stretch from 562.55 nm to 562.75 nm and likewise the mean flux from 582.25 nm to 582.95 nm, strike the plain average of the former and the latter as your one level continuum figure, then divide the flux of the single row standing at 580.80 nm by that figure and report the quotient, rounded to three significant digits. 1.07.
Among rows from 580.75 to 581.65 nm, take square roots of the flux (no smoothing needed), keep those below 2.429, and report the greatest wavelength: 581.60 nm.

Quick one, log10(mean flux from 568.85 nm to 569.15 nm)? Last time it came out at 0.82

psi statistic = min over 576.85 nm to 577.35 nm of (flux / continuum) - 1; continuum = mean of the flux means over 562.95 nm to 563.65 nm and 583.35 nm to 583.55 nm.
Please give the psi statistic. -0.11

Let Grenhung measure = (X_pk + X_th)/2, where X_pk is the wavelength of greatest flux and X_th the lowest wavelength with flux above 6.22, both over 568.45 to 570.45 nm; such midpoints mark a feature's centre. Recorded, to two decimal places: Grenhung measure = 569.05 nm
